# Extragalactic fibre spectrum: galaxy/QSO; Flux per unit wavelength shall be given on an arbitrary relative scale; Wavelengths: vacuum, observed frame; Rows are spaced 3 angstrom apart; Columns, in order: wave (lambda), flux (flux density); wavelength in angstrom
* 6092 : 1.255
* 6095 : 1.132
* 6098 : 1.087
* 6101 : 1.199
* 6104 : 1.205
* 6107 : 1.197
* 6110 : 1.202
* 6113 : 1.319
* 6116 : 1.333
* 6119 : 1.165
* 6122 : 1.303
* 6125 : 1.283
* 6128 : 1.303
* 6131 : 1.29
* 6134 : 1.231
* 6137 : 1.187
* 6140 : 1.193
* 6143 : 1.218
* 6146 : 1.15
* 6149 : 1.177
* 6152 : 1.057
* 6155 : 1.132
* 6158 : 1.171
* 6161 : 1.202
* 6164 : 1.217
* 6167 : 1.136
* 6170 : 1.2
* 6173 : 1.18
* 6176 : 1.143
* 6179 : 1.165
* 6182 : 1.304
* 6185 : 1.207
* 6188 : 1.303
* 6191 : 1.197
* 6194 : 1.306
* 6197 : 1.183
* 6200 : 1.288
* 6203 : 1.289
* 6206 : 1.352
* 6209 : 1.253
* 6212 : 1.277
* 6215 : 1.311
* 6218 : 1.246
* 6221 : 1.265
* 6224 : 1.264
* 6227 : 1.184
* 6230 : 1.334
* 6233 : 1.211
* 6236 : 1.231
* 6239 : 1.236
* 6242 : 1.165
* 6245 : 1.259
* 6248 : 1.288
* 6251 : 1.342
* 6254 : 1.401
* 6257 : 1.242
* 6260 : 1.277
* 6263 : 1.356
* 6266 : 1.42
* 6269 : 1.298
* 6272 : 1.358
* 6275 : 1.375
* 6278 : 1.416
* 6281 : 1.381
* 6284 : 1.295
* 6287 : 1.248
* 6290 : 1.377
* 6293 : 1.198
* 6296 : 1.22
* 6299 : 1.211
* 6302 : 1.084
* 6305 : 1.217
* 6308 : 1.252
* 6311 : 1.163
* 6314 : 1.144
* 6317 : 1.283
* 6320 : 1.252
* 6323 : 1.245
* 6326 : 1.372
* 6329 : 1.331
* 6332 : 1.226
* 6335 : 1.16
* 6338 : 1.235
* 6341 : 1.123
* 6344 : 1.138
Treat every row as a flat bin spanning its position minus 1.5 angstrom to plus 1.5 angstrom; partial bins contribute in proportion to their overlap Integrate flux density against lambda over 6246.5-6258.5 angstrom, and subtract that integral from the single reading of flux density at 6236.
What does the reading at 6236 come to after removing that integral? -14.6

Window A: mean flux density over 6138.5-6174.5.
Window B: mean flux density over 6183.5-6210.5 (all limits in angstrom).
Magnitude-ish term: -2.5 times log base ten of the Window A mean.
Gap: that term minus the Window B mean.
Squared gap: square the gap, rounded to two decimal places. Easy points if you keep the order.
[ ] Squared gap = 2.06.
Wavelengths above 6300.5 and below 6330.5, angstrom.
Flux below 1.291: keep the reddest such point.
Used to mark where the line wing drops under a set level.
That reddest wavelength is 6323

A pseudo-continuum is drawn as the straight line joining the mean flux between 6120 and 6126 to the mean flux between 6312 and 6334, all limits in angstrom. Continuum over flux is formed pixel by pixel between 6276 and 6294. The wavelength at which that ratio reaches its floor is 6278 angstrom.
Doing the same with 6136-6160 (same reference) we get 6143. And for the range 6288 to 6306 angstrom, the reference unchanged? 6290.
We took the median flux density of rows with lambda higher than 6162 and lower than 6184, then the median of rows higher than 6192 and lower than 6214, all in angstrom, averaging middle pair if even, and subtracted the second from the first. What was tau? -0.11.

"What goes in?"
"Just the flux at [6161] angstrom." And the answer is 1.202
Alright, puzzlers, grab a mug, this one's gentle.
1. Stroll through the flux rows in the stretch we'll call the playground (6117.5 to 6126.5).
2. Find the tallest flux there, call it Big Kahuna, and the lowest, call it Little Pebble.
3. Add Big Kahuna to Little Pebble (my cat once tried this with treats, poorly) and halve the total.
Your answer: 1.234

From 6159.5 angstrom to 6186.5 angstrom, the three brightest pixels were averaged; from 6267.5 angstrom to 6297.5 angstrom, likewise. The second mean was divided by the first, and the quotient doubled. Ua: 2.24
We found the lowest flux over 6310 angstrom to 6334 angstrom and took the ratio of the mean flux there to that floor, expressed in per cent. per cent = 109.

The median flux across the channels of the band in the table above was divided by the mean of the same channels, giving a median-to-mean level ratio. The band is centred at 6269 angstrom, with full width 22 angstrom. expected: 1.00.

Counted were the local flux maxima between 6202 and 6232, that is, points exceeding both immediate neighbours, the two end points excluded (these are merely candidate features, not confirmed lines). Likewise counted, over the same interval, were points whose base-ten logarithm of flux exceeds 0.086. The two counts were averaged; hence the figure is 6.0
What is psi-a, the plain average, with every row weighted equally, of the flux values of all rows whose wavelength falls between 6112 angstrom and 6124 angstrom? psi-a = 1.28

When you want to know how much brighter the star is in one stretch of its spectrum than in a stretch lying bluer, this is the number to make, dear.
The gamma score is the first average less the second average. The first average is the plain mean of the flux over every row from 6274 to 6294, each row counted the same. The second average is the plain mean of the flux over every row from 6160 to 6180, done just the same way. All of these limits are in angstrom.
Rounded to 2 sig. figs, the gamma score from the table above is 0.15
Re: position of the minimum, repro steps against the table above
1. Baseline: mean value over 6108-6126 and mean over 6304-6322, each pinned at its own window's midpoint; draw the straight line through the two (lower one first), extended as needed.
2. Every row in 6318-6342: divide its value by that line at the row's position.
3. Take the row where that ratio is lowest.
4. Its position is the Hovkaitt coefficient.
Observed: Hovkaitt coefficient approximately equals 6341 angstrom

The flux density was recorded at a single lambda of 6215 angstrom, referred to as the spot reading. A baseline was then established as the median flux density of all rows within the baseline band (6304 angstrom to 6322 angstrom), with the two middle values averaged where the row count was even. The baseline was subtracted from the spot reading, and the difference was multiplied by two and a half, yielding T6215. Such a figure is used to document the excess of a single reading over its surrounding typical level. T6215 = 0.19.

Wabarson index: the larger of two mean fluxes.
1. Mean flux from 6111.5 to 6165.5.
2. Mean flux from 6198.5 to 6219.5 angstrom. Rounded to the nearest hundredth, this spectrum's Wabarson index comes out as 1.29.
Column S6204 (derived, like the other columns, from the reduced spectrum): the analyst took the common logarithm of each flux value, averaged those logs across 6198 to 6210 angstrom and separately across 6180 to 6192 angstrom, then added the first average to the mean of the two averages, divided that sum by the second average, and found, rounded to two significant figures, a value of 2.2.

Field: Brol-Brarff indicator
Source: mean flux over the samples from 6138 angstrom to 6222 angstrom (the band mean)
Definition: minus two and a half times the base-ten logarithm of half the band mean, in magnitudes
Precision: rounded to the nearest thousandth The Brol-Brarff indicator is 0.538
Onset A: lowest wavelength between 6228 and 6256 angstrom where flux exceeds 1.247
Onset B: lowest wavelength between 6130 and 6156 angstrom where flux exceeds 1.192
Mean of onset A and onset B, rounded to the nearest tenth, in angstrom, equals 6180.5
